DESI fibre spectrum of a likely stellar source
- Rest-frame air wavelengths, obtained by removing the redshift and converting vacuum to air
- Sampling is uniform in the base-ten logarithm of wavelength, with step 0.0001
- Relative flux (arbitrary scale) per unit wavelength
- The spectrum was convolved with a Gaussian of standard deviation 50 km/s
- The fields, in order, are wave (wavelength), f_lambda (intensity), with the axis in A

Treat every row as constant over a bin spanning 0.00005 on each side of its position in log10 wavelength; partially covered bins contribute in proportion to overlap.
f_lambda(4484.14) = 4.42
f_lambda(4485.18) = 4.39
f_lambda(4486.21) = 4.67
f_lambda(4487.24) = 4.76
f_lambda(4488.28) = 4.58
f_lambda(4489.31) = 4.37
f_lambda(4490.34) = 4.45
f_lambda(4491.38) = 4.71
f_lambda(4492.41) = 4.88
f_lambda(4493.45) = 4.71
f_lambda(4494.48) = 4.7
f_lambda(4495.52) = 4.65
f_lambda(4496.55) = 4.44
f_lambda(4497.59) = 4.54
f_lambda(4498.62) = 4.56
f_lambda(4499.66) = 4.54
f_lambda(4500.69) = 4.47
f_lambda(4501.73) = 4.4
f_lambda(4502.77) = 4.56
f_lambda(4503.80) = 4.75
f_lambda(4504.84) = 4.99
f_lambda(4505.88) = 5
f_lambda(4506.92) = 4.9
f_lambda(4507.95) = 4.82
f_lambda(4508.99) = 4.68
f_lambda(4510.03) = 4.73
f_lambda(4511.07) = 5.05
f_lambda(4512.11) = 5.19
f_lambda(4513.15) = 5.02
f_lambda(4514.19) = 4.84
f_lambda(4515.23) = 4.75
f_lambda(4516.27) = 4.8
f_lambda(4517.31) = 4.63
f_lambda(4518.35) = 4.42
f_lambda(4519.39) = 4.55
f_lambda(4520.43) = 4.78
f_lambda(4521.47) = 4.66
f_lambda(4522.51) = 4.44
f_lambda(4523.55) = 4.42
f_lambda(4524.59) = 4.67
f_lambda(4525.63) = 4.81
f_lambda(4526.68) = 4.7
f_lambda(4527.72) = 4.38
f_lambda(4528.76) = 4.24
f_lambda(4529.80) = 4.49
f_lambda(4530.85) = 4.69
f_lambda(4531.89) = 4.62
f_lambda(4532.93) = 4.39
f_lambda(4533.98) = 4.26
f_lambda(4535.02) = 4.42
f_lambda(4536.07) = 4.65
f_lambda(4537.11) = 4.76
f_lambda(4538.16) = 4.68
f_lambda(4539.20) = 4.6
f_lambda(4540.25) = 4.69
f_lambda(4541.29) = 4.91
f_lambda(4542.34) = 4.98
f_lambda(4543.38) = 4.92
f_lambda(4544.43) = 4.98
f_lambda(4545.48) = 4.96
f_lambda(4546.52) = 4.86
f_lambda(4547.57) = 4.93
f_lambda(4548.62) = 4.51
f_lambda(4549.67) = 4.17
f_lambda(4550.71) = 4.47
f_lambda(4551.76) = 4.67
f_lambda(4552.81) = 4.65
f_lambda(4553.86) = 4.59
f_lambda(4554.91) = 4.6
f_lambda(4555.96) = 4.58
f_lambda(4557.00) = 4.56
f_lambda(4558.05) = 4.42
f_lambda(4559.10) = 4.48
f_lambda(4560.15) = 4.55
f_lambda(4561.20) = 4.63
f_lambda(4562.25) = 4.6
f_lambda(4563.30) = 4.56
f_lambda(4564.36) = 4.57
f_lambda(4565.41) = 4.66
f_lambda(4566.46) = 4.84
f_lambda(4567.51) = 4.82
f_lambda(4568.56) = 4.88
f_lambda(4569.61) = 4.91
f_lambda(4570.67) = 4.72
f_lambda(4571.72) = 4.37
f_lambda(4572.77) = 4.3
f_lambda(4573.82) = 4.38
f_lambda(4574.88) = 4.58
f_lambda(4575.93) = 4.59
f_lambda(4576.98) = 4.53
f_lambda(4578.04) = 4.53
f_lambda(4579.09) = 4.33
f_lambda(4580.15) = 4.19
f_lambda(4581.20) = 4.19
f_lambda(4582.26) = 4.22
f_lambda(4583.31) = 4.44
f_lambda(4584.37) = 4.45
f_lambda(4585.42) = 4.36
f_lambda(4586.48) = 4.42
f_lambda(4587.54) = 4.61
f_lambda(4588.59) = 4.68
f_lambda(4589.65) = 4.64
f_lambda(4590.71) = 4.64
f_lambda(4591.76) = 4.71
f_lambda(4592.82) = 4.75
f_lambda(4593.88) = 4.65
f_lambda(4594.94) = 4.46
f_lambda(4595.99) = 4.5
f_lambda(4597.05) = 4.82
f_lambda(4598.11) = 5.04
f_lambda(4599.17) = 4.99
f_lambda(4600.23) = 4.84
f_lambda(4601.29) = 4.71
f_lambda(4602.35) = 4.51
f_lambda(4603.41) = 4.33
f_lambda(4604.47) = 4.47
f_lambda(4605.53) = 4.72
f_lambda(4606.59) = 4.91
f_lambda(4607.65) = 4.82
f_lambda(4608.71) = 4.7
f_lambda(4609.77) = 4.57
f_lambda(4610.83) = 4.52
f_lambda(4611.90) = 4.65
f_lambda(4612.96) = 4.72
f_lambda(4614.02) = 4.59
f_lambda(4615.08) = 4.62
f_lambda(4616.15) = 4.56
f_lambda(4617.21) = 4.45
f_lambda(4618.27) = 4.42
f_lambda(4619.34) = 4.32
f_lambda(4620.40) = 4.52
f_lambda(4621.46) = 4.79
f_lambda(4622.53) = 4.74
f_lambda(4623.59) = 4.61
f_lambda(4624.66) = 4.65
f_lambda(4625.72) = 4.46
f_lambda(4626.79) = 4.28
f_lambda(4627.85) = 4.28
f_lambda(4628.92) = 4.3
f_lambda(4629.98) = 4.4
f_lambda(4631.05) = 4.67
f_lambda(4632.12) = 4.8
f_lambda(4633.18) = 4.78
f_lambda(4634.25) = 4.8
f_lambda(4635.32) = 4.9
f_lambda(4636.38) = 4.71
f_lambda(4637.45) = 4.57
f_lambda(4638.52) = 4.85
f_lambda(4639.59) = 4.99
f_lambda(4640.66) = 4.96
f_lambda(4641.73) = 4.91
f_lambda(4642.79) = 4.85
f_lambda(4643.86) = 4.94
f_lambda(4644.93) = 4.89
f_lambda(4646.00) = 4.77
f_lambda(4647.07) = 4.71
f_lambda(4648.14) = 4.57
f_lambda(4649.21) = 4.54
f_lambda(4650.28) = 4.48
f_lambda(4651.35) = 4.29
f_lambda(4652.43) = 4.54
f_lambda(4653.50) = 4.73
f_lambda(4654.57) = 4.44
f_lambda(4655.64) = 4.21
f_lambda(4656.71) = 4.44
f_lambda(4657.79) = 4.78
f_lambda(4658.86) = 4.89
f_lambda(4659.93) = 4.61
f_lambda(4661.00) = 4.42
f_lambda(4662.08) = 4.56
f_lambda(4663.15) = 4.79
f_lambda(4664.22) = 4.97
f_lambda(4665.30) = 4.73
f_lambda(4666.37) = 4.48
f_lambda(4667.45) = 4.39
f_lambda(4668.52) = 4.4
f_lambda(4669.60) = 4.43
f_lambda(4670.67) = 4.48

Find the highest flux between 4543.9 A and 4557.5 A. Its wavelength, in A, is 4544.43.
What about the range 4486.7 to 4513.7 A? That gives 4512.11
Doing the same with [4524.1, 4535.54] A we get 4525.63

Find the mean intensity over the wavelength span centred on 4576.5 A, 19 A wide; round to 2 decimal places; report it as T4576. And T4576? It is 4.49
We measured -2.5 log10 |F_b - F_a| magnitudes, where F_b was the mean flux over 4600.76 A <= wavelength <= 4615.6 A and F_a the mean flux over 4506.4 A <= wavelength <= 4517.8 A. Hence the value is 1.6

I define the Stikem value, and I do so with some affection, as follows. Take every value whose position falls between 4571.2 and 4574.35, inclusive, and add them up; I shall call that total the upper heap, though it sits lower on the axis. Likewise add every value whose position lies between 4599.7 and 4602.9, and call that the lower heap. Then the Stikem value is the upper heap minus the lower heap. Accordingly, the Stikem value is -1.0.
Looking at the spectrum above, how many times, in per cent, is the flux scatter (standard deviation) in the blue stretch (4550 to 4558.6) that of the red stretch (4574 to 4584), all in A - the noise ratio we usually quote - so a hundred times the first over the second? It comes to 50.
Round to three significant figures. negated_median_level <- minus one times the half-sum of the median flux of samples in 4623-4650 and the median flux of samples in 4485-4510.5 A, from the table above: -4.69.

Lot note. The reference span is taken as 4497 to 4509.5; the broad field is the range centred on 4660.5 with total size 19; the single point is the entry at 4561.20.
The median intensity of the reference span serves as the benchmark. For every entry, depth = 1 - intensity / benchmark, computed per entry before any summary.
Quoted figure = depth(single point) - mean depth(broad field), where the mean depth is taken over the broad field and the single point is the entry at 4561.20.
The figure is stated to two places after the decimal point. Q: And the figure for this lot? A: -0.01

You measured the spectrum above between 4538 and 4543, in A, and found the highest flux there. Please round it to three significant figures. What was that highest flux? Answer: 4.98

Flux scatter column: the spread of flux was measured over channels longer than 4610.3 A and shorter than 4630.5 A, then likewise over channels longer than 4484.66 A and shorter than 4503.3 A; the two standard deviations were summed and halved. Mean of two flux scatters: 0.15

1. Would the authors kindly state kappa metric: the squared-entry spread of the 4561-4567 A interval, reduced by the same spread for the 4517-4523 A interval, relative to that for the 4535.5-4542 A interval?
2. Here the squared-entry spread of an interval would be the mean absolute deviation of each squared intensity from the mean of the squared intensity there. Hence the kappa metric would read -0.4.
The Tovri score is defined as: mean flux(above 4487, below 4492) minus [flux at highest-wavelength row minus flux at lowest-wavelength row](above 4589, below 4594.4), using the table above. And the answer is 4.6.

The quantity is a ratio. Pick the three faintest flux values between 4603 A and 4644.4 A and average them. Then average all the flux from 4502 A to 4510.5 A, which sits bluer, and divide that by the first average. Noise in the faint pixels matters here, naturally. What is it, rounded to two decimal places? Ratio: 1.12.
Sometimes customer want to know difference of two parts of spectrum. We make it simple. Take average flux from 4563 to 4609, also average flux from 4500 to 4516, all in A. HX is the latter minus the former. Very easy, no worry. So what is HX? 0.21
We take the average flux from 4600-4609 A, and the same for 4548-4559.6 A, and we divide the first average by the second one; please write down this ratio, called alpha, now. 1.03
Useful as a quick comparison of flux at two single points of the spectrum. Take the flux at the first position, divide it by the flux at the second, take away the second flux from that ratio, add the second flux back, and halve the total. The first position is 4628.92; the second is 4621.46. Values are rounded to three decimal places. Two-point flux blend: 0.449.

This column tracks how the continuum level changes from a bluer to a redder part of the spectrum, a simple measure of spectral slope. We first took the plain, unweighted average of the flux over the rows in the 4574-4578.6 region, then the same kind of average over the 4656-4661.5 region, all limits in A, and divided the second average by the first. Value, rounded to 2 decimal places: 1.02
